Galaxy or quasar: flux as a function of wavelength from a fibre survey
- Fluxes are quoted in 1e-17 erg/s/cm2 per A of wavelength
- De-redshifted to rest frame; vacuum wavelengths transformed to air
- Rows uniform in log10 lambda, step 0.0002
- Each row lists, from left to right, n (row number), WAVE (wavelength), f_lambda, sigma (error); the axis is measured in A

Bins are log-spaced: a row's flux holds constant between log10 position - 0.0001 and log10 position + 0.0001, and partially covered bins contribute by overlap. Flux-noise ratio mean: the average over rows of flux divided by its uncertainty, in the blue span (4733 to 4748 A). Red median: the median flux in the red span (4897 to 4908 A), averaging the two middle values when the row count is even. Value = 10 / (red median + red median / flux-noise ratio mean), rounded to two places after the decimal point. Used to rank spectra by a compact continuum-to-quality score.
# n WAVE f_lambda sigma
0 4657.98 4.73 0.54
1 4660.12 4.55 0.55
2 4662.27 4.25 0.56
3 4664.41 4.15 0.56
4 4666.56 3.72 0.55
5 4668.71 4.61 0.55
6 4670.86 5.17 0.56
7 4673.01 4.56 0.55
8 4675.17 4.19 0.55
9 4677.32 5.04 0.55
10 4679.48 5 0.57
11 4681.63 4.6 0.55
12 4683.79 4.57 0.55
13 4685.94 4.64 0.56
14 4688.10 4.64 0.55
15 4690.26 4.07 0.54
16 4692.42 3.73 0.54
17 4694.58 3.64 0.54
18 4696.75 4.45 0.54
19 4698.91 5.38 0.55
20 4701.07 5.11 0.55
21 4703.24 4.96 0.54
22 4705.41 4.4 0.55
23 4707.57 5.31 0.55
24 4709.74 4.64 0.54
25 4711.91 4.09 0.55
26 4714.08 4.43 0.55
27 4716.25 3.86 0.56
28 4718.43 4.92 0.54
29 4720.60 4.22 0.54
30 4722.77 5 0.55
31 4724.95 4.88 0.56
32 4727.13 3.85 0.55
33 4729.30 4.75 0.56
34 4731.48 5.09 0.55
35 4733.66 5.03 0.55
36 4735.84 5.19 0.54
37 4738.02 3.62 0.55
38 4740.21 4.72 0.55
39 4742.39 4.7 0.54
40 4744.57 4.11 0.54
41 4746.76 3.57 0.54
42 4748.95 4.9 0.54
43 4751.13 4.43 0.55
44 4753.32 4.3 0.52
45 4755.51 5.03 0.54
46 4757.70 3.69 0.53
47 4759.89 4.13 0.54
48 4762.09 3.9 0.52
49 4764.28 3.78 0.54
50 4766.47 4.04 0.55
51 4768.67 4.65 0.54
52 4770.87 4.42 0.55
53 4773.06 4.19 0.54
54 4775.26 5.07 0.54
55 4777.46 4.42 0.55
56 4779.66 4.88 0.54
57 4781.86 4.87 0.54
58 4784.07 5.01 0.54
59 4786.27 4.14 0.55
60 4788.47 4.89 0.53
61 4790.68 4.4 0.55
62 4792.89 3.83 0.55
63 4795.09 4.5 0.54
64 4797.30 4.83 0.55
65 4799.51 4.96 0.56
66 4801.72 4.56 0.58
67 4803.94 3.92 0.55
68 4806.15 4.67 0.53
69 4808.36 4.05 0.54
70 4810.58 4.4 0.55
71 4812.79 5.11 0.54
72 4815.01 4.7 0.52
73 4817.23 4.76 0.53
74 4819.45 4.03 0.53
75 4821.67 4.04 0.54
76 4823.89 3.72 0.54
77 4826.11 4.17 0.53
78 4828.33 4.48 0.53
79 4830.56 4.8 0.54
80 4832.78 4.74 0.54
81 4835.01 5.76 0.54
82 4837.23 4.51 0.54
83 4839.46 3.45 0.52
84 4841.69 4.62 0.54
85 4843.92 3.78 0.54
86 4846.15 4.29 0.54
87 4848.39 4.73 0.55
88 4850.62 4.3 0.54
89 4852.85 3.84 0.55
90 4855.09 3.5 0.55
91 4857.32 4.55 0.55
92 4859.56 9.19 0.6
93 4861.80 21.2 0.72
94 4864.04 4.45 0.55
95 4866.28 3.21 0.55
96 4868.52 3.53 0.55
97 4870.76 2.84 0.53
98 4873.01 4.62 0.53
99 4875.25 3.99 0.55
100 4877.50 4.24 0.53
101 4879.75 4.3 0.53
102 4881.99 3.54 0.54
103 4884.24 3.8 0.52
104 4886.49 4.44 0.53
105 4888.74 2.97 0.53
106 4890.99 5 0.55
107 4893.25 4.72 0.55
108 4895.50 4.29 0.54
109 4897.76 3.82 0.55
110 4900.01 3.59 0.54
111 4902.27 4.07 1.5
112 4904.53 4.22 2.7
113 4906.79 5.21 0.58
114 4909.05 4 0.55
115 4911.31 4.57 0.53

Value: 2.19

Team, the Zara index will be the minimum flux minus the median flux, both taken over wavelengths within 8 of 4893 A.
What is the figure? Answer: -1.32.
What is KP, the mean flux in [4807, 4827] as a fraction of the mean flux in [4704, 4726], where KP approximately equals 0.95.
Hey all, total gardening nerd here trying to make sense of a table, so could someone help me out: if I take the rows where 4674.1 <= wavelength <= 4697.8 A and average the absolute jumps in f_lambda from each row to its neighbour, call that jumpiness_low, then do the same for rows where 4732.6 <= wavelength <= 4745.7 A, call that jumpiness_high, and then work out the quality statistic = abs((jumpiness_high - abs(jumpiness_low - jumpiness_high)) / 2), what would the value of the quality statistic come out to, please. 0.160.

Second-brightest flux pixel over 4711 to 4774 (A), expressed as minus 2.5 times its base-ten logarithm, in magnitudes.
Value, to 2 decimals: -1.77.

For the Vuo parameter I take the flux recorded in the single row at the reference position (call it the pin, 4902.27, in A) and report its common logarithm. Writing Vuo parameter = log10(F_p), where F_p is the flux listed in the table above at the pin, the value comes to 0.610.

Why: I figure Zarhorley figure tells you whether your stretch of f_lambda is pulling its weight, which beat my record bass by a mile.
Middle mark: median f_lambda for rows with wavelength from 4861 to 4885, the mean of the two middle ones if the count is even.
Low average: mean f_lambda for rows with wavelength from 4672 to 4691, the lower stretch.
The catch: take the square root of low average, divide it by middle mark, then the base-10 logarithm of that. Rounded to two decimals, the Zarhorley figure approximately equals -0.27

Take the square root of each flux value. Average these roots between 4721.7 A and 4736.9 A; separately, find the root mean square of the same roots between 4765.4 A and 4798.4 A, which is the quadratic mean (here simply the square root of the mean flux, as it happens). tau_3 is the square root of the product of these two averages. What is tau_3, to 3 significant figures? 2.16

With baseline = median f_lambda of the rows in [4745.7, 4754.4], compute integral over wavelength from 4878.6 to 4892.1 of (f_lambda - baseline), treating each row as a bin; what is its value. -4.8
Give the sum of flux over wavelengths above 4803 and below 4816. 27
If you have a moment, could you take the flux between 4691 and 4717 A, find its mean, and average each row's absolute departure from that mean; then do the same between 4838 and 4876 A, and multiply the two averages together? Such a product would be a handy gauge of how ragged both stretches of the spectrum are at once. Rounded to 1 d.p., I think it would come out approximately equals 1.1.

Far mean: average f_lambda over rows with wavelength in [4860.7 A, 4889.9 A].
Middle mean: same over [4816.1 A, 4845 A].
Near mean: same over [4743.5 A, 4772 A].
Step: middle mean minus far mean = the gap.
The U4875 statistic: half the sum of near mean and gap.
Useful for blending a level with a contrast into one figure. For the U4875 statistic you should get 1.7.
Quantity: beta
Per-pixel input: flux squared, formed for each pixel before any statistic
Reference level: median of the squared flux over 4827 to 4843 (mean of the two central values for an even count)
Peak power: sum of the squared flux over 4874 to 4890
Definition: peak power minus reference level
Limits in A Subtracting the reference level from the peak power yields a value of 87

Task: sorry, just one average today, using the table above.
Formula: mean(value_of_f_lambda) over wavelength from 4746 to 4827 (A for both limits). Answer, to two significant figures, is 4.4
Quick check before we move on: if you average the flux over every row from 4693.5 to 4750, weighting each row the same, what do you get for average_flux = 4.57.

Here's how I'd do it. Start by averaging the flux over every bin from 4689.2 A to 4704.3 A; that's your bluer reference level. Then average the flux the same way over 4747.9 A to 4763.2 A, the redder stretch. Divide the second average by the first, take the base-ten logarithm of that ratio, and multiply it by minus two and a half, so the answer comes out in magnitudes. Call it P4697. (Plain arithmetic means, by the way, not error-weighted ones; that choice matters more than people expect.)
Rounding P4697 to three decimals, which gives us 0.034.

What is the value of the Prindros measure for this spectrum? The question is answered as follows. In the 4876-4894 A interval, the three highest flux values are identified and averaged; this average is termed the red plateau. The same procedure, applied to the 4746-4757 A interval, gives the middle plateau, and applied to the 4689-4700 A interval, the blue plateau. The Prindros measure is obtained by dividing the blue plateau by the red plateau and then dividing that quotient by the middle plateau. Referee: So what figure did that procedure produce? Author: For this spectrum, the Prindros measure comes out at 0.205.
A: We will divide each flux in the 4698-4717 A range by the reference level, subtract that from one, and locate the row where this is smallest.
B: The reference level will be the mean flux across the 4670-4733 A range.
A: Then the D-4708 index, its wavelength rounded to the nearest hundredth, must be 4698.91 A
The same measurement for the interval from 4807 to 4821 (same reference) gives 4812.79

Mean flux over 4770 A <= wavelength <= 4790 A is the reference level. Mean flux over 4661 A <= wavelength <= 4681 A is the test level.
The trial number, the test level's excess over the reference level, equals -0.13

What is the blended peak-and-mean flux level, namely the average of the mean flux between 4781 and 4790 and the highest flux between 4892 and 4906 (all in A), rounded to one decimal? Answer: 4.7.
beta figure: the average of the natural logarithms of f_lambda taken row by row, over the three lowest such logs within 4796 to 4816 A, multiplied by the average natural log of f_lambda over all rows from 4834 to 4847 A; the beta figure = 2.08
